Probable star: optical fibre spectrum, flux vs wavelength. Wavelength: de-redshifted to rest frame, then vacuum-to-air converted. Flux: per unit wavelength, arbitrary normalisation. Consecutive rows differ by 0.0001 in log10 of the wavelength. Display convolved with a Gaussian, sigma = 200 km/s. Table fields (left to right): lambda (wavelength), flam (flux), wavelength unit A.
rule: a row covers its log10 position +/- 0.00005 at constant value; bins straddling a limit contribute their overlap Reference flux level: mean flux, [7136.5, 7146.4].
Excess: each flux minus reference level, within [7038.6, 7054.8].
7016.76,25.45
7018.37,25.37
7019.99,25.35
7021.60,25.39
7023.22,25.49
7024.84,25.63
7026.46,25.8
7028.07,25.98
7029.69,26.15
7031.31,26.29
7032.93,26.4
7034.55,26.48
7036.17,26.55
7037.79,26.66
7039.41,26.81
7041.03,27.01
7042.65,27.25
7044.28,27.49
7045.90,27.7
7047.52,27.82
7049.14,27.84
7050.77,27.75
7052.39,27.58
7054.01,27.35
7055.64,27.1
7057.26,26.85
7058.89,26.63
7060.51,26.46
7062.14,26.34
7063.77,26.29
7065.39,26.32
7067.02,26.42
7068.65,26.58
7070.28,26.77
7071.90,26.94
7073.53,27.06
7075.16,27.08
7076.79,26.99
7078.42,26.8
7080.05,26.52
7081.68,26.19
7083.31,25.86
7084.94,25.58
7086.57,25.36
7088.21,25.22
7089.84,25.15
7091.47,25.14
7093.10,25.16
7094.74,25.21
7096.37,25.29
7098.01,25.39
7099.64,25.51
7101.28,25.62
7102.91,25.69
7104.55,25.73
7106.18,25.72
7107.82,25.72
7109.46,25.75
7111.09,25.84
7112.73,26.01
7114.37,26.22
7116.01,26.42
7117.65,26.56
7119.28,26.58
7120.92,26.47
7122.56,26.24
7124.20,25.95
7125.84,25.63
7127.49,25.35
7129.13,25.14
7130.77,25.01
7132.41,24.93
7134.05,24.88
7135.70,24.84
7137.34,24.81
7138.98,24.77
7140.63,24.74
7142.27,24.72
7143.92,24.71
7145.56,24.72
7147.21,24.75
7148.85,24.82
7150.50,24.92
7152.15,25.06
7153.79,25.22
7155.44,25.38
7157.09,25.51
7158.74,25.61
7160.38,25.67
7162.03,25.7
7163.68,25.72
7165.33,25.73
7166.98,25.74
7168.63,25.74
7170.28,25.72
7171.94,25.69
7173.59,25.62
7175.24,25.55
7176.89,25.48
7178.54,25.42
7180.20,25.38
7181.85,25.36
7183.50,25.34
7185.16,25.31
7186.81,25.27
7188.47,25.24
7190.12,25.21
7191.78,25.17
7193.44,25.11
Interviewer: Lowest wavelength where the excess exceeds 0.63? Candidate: 7039.41 A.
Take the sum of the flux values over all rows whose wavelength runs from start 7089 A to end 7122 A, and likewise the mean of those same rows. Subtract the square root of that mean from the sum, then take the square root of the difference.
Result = 22.6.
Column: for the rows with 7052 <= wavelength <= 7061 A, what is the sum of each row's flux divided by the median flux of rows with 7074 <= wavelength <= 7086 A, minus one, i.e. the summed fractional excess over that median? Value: 0.11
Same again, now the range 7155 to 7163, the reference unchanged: -0.18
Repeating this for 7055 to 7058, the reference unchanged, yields 0.03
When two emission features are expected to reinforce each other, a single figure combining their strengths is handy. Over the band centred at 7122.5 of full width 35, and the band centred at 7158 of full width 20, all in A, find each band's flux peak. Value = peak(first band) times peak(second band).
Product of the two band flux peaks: 684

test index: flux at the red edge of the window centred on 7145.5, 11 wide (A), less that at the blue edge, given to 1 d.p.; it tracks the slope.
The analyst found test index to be 0.2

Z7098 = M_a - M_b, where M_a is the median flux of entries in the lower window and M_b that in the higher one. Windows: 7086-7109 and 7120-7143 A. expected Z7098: 0.4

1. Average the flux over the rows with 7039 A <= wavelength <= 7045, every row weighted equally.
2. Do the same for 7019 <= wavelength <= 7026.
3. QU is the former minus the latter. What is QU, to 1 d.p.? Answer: 1.7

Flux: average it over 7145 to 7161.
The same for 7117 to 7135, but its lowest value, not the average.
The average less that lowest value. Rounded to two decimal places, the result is 0.29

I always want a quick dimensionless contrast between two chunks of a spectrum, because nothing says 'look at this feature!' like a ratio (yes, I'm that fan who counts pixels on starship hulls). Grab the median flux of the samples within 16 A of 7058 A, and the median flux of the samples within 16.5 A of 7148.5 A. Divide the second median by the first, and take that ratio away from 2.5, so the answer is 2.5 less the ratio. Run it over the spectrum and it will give 1.58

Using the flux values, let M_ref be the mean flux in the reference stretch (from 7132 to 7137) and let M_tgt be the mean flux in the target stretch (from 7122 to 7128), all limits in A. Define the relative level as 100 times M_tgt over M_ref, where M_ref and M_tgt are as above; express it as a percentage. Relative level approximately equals 104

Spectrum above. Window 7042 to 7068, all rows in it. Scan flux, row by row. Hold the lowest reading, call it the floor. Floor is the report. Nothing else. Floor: 26.29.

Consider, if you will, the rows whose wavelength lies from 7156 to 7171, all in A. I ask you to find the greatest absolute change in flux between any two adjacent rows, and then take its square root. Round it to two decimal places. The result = 0.32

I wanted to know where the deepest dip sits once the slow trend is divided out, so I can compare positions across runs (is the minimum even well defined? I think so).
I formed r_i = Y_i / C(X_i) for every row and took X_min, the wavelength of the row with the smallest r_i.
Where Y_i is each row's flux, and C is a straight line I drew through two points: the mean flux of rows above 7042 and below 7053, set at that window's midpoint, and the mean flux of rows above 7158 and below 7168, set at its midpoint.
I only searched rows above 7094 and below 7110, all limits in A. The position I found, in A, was 7094.74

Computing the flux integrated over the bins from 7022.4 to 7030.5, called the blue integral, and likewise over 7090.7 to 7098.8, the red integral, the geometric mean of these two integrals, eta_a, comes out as 207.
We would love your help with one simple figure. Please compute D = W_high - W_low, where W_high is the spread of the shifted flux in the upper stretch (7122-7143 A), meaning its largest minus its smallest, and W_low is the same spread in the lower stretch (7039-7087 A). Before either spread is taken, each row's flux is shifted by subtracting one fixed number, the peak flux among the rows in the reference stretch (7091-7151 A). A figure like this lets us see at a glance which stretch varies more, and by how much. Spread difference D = -1.0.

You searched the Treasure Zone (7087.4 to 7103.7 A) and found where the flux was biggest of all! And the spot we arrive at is 7102.91 A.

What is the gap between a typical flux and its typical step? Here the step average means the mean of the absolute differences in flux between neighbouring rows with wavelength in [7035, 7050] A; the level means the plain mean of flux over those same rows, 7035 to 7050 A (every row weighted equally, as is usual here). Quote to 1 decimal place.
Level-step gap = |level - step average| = 27.1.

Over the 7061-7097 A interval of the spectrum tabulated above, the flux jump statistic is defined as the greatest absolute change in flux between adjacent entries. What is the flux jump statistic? 0.33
